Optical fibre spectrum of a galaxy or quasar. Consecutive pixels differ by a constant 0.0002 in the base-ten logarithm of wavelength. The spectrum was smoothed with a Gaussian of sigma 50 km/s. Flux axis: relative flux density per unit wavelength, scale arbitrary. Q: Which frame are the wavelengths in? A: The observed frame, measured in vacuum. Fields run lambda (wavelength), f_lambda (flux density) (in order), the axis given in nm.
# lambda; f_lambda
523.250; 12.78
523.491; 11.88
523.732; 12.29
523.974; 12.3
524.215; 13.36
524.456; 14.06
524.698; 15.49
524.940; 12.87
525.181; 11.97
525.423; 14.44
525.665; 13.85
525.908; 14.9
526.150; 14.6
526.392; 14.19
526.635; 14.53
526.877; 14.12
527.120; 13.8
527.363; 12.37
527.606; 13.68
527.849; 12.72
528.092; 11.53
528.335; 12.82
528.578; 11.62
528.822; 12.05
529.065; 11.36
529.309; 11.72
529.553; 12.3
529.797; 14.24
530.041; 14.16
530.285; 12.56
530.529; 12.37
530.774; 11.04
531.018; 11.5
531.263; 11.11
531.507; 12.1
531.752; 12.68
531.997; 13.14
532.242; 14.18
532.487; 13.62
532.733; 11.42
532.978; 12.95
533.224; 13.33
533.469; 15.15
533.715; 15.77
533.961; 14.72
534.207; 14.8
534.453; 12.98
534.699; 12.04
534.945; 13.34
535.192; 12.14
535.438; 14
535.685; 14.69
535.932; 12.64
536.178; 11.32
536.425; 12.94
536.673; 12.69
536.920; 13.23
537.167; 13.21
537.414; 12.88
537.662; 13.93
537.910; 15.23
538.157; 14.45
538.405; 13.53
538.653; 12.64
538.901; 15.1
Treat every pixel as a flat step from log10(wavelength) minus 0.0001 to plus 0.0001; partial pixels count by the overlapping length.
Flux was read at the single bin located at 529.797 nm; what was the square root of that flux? 3.77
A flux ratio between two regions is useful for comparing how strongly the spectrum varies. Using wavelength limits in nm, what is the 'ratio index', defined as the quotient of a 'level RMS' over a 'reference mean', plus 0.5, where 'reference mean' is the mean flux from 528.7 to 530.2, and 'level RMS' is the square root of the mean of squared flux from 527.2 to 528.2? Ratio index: 1.50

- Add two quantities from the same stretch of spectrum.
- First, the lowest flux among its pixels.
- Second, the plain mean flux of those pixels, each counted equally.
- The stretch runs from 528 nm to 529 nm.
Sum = 23.5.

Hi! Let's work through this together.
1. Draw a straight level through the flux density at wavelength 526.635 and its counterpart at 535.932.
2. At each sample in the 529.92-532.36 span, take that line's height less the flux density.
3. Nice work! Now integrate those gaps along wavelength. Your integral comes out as 2.8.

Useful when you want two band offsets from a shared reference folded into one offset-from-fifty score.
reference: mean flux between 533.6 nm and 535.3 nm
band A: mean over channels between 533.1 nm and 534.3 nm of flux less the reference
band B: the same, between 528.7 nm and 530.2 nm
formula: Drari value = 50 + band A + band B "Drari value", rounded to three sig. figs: 50.0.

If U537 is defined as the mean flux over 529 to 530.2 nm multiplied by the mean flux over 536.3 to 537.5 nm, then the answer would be 166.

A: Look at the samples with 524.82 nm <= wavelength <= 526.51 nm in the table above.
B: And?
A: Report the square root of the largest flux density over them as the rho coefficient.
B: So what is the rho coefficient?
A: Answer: 3.86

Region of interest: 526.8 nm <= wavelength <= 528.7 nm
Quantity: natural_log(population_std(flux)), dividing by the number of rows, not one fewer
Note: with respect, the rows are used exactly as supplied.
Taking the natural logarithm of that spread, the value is -0.09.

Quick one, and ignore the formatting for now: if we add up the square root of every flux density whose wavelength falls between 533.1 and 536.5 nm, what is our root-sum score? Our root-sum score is 51.5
